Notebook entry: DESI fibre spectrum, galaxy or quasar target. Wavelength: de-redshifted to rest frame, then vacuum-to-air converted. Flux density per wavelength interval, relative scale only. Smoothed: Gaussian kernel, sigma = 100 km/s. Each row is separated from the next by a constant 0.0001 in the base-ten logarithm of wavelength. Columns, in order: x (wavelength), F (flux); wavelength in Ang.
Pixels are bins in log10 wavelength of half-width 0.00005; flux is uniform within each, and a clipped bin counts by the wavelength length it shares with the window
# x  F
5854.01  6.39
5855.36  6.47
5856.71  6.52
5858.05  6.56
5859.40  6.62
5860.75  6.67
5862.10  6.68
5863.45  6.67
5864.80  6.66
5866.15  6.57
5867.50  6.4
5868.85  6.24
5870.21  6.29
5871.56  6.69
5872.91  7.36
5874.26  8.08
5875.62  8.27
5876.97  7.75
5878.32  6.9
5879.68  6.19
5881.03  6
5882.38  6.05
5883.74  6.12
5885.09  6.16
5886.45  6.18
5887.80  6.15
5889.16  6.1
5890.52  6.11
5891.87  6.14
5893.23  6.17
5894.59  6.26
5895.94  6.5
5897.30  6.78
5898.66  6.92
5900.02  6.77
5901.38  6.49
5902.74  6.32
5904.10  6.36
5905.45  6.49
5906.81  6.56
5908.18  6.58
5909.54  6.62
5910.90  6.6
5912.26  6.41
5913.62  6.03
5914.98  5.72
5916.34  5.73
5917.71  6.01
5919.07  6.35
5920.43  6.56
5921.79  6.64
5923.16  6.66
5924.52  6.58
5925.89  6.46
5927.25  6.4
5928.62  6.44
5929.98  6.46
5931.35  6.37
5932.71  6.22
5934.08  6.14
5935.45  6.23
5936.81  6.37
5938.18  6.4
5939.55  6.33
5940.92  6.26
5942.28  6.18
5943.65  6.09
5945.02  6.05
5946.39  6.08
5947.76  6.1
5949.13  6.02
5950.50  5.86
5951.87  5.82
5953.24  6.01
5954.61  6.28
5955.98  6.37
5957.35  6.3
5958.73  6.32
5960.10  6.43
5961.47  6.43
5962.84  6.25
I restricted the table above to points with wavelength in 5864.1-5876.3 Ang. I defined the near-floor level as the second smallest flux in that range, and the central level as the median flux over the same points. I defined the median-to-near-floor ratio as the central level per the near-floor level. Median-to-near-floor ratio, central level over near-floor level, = 1.06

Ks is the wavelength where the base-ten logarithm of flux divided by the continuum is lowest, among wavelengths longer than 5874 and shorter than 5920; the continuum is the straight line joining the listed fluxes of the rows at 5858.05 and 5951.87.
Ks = 5914.98 Ang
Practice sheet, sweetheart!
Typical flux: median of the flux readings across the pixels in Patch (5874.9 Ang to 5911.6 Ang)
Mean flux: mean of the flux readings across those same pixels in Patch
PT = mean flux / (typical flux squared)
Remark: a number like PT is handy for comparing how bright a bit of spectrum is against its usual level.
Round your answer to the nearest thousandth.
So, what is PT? 0.161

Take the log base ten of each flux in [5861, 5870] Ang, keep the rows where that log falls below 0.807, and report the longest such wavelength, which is 5868.85 Ang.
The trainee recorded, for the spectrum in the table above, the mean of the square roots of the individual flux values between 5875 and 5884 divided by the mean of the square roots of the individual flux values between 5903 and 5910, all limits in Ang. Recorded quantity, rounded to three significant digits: 1.02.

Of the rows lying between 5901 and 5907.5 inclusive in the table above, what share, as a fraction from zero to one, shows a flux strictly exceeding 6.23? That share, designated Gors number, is 1.0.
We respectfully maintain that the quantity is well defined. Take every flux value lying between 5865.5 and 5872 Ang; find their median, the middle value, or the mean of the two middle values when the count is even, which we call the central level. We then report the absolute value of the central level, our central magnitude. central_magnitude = 6.40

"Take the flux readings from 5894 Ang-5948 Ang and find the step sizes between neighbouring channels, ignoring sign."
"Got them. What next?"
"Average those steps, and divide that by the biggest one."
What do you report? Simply 0.32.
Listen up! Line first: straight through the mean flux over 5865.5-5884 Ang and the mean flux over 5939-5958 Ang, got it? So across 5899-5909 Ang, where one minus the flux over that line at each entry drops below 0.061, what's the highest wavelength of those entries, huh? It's 5908.18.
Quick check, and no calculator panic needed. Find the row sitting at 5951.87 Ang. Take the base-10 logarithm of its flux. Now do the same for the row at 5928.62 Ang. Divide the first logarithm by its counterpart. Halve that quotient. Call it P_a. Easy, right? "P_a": 0.473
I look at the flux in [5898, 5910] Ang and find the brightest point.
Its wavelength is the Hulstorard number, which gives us 5898.66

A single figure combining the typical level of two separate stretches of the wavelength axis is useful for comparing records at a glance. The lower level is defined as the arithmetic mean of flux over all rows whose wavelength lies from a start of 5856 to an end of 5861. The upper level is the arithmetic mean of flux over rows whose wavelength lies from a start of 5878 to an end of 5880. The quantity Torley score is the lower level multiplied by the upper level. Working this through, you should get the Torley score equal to 43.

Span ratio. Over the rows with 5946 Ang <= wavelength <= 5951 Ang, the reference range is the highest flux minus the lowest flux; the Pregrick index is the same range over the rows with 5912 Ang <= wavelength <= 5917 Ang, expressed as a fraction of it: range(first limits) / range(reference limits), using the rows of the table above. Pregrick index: 2.9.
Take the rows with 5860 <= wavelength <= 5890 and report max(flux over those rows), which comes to 8.27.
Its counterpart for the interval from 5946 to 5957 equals 6.37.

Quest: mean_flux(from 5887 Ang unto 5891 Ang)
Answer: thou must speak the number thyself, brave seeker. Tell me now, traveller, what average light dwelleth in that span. 6.12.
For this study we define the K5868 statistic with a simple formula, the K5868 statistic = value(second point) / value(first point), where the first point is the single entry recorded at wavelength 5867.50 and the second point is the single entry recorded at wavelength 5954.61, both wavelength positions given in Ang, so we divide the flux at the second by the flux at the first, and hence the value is 0.98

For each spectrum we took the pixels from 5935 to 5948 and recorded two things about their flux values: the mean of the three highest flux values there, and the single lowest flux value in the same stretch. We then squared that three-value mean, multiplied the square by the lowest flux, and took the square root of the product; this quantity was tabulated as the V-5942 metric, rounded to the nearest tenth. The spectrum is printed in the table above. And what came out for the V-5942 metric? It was 15.7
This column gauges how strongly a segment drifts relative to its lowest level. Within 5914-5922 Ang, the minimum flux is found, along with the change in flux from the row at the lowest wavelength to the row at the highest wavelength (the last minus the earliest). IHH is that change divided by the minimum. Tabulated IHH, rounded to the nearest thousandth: 0.161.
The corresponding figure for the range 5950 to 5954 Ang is 0.026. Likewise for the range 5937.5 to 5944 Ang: -0.051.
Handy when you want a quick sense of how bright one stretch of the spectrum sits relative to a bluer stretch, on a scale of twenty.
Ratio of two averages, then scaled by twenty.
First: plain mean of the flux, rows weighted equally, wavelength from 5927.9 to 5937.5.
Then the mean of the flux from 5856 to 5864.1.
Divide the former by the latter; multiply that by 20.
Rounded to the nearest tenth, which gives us 19.1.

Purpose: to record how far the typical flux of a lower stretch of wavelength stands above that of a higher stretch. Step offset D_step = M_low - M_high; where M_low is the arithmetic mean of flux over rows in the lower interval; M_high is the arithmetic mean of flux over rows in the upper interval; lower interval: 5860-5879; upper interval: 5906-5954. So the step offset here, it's 0.68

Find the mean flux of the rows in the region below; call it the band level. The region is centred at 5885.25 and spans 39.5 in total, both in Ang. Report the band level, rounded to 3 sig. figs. 6.56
